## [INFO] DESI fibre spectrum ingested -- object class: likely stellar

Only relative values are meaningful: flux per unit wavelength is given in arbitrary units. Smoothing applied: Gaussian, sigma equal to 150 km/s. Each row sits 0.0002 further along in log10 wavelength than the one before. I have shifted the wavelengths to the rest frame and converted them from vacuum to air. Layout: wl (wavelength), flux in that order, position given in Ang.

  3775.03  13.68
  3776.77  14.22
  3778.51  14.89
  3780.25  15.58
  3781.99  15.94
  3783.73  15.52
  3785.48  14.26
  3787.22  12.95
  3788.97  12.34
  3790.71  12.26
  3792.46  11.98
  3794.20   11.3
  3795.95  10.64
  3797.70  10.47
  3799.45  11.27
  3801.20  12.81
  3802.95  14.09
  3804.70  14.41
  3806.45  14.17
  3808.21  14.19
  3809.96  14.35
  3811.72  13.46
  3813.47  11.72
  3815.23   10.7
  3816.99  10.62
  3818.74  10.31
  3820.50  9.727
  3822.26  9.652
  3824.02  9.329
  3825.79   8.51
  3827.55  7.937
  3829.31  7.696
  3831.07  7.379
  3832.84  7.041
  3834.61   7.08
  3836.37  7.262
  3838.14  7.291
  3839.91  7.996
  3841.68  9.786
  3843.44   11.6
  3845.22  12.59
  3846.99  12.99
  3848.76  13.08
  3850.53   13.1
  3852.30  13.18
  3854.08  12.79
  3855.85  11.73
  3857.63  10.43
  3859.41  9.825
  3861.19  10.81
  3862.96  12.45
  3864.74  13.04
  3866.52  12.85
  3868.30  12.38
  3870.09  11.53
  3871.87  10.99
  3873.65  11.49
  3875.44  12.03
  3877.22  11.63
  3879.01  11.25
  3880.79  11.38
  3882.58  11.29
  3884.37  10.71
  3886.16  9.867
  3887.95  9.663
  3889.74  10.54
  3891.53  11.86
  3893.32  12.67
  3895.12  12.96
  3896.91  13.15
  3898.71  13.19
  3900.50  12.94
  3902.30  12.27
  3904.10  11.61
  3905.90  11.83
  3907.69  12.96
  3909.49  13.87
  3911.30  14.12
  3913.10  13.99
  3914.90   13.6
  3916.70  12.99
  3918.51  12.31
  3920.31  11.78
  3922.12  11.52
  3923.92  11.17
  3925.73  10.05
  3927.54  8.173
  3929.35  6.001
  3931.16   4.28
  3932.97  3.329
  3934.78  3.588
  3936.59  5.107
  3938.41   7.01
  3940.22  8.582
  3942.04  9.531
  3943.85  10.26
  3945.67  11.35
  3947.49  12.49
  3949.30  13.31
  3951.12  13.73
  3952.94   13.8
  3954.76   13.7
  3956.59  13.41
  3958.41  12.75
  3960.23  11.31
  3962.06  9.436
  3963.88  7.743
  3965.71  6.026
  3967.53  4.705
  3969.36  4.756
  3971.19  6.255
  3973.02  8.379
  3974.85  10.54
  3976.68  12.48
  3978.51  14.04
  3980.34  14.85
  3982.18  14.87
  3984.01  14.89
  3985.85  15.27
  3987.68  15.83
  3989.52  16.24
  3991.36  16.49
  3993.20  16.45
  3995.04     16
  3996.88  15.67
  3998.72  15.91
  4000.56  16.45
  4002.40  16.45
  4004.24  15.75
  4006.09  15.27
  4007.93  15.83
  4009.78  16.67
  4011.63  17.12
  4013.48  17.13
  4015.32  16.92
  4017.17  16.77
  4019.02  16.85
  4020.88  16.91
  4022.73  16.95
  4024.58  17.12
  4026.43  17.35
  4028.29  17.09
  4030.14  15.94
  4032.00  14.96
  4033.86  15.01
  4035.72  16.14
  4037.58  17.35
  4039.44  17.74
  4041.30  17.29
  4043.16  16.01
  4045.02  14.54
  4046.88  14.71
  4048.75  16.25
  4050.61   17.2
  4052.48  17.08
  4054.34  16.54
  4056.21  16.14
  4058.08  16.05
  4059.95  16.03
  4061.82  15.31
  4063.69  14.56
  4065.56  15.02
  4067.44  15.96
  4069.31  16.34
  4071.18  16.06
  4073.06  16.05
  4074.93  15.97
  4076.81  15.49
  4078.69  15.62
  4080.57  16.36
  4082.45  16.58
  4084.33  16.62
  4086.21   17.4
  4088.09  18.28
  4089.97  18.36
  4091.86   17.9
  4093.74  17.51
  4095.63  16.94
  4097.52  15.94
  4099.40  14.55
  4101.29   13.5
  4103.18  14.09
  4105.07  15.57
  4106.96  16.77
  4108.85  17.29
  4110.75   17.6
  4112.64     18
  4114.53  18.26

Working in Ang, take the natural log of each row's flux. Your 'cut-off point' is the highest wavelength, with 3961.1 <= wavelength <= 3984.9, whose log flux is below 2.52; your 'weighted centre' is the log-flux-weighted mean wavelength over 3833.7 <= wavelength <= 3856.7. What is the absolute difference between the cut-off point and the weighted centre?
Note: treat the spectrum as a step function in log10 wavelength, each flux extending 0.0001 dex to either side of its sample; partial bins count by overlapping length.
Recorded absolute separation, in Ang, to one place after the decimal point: 129.0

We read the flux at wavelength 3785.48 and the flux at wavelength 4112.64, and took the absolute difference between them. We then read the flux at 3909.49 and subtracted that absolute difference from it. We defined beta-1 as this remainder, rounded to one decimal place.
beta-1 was 10.1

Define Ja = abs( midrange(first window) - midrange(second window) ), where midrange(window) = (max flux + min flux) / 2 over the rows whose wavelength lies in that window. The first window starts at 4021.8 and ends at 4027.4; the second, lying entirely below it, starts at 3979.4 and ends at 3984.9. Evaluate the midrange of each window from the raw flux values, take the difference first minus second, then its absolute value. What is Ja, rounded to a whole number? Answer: 2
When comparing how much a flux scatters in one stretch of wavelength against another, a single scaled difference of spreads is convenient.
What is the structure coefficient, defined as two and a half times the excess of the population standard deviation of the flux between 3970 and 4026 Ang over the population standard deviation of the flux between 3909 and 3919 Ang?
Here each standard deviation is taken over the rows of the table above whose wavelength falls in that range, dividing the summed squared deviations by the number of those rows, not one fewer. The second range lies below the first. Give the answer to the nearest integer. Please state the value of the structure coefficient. 5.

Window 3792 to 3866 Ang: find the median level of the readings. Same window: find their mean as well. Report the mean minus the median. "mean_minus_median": -0.07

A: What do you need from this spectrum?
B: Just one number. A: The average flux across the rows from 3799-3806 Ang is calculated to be 13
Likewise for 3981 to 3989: 15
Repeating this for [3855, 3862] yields 11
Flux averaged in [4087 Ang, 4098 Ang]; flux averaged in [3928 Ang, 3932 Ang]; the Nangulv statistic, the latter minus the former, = -12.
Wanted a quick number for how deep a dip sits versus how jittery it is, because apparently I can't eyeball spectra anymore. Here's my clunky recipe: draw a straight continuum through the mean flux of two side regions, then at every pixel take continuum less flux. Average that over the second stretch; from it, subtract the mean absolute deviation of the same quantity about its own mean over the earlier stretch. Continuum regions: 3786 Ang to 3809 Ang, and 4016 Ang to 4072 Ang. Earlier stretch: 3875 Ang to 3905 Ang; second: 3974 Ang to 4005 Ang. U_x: -0.6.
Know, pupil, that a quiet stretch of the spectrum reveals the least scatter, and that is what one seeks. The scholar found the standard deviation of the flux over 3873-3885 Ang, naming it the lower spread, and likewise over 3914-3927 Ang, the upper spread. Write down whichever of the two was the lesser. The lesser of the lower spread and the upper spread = 0.4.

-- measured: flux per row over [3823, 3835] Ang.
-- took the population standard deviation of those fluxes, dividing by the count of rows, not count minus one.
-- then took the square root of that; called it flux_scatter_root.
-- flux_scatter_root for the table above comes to 0.88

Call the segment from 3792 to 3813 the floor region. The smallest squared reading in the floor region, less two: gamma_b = 108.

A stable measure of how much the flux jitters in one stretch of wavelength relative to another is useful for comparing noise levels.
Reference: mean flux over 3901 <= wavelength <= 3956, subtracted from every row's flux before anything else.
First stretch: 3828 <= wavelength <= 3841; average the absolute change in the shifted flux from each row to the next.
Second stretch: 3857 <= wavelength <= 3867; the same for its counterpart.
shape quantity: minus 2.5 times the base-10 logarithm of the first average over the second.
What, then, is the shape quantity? 1.2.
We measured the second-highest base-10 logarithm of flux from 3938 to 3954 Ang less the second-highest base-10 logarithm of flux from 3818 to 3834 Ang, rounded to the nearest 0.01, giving 0.15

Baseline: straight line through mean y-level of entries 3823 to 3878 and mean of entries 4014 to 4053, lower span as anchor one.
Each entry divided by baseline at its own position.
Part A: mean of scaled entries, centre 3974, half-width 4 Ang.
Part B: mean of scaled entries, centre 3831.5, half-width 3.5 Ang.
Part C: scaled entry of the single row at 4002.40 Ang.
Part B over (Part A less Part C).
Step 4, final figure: -2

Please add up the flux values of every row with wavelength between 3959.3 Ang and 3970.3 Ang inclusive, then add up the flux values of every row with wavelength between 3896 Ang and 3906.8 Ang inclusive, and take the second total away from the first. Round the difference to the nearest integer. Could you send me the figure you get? -31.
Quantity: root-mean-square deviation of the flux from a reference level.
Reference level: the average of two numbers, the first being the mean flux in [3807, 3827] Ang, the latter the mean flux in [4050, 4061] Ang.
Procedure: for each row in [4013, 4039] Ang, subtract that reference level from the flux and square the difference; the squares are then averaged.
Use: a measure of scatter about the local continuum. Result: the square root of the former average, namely 2.9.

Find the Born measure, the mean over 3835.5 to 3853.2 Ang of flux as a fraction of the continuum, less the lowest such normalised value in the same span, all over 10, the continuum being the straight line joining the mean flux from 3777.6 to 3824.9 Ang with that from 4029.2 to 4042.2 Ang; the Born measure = 0.027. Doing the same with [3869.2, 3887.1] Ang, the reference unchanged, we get 0.010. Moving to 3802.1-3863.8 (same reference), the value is 0.029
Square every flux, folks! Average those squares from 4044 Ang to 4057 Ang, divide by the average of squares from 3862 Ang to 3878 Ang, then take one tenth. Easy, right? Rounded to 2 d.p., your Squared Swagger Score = 0.18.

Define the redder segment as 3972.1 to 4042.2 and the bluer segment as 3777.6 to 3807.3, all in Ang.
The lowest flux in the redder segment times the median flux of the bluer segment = 109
